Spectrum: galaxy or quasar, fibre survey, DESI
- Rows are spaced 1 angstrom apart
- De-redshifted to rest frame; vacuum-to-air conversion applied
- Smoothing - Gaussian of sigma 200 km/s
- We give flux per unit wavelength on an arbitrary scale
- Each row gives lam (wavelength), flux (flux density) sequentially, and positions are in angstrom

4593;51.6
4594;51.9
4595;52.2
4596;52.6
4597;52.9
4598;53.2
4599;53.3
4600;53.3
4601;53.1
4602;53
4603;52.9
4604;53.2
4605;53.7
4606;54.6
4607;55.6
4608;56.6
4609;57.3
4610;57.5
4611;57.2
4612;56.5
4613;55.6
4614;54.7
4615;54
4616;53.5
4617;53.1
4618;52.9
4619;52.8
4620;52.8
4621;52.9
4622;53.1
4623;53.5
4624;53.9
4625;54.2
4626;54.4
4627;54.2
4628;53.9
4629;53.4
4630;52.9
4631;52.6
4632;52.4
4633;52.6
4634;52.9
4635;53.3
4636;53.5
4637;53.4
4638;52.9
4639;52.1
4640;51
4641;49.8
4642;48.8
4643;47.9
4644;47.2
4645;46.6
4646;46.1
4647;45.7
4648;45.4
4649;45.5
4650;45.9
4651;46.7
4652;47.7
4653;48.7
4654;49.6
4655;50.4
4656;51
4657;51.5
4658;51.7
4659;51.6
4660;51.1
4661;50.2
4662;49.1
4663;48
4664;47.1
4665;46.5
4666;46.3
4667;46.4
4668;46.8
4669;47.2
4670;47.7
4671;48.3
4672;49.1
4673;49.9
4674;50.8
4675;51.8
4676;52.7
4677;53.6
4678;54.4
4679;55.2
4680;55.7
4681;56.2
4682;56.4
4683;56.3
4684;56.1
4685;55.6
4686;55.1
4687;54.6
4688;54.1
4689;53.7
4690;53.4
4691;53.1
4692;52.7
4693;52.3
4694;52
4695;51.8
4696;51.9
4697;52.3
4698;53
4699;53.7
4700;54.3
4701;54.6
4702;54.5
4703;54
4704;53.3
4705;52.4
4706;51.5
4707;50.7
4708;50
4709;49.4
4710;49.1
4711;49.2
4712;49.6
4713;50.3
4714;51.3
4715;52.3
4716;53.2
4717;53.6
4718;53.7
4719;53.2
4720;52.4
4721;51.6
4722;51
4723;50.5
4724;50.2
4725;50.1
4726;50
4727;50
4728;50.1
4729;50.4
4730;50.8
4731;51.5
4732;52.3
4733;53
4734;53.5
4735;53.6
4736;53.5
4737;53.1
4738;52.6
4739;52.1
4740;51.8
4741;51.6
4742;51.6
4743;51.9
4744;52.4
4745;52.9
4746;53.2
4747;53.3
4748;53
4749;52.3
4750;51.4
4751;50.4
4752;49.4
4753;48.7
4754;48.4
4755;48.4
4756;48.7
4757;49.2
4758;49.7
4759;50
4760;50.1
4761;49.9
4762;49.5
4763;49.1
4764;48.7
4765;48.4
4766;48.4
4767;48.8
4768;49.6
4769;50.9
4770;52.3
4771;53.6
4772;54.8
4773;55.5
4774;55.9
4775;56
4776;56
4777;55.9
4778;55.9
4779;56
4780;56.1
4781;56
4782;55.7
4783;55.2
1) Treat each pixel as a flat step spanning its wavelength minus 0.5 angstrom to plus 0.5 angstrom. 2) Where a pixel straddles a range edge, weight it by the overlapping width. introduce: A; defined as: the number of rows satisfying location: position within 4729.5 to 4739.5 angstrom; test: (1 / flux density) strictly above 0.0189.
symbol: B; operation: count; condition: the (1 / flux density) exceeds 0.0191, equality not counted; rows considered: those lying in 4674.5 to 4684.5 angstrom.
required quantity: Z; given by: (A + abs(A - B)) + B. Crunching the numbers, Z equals 10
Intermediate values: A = 5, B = 1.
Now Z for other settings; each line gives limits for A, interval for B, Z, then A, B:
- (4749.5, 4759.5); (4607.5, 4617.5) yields 20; 10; 0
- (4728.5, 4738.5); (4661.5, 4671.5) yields 20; 5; 10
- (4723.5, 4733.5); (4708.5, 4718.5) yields 18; 9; 7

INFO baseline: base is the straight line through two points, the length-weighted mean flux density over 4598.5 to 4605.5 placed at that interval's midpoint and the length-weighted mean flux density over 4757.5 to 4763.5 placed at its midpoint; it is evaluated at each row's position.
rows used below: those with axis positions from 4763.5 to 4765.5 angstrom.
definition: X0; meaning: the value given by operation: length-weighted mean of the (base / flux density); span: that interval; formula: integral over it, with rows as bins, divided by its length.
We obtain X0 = 1.02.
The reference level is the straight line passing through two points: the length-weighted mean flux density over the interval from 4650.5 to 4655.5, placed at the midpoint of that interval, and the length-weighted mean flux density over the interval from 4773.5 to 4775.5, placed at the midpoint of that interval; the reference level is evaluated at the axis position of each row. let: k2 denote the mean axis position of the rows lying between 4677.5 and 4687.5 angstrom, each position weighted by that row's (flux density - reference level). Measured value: 4682.4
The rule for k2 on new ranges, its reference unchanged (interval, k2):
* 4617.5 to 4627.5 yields 4622.7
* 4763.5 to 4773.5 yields 4767.0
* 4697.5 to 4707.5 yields 4700.6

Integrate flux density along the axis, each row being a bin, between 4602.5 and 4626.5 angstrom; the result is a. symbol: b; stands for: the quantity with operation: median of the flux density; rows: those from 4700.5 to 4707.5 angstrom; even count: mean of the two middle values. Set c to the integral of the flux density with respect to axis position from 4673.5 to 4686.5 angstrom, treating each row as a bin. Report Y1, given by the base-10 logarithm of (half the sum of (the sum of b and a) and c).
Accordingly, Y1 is 3.01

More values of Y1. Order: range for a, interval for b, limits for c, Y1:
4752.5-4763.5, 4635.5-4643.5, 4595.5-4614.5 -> 2.91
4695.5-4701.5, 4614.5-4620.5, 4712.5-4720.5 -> 2.60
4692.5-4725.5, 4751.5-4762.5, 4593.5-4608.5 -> 3.11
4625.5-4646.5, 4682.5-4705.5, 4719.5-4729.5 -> 2.91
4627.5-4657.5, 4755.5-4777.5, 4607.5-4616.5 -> 3.01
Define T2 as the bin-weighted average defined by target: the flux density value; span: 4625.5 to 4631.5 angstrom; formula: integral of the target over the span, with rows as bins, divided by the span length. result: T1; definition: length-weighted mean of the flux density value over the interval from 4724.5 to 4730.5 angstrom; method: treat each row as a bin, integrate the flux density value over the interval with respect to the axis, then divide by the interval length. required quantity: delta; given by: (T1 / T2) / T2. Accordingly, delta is 0.0175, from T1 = 50.2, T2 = 53.6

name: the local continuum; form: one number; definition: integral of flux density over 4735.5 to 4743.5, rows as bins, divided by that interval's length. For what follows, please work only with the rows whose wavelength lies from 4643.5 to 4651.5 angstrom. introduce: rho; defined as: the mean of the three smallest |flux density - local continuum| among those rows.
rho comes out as 5.4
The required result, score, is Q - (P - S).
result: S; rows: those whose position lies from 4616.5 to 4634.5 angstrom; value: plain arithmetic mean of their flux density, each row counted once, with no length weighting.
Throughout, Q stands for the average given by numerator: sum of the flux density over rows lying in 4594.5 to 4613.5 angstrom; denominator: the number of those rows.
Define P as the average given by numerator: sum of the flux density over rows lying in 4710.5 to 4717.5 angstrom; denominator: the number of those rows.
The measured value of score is 56.3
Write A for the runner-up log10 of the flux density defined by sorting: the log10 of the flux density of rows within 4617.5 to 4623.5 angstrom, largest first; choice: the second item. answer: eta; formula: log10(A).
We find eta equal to 0.237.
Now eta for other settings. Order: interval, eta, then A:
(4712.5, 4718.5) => 0.238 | 1.73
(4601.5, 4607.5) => 0.240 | 1.74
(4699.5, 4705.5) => 0.240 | 1.74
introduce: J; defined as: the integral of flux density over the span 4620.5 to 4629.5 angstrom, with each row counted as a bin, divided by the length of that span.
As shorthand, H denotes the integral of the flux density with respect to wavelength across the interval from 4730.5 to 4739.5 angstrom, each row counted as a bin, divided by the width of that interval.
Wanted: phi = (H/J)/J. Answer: 0.0183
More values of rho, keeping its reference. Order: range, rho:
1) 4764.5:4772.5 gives 0.9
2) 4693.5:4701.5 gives 0.2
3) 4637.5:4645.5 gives 0.7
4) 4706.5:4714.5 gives 1.5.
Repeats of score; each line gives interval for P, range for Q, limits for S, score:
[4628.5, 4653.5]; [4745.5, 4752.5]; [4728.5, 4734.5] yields 54.0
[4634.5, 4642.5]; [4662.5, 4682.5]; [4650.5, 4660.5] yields 48.7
